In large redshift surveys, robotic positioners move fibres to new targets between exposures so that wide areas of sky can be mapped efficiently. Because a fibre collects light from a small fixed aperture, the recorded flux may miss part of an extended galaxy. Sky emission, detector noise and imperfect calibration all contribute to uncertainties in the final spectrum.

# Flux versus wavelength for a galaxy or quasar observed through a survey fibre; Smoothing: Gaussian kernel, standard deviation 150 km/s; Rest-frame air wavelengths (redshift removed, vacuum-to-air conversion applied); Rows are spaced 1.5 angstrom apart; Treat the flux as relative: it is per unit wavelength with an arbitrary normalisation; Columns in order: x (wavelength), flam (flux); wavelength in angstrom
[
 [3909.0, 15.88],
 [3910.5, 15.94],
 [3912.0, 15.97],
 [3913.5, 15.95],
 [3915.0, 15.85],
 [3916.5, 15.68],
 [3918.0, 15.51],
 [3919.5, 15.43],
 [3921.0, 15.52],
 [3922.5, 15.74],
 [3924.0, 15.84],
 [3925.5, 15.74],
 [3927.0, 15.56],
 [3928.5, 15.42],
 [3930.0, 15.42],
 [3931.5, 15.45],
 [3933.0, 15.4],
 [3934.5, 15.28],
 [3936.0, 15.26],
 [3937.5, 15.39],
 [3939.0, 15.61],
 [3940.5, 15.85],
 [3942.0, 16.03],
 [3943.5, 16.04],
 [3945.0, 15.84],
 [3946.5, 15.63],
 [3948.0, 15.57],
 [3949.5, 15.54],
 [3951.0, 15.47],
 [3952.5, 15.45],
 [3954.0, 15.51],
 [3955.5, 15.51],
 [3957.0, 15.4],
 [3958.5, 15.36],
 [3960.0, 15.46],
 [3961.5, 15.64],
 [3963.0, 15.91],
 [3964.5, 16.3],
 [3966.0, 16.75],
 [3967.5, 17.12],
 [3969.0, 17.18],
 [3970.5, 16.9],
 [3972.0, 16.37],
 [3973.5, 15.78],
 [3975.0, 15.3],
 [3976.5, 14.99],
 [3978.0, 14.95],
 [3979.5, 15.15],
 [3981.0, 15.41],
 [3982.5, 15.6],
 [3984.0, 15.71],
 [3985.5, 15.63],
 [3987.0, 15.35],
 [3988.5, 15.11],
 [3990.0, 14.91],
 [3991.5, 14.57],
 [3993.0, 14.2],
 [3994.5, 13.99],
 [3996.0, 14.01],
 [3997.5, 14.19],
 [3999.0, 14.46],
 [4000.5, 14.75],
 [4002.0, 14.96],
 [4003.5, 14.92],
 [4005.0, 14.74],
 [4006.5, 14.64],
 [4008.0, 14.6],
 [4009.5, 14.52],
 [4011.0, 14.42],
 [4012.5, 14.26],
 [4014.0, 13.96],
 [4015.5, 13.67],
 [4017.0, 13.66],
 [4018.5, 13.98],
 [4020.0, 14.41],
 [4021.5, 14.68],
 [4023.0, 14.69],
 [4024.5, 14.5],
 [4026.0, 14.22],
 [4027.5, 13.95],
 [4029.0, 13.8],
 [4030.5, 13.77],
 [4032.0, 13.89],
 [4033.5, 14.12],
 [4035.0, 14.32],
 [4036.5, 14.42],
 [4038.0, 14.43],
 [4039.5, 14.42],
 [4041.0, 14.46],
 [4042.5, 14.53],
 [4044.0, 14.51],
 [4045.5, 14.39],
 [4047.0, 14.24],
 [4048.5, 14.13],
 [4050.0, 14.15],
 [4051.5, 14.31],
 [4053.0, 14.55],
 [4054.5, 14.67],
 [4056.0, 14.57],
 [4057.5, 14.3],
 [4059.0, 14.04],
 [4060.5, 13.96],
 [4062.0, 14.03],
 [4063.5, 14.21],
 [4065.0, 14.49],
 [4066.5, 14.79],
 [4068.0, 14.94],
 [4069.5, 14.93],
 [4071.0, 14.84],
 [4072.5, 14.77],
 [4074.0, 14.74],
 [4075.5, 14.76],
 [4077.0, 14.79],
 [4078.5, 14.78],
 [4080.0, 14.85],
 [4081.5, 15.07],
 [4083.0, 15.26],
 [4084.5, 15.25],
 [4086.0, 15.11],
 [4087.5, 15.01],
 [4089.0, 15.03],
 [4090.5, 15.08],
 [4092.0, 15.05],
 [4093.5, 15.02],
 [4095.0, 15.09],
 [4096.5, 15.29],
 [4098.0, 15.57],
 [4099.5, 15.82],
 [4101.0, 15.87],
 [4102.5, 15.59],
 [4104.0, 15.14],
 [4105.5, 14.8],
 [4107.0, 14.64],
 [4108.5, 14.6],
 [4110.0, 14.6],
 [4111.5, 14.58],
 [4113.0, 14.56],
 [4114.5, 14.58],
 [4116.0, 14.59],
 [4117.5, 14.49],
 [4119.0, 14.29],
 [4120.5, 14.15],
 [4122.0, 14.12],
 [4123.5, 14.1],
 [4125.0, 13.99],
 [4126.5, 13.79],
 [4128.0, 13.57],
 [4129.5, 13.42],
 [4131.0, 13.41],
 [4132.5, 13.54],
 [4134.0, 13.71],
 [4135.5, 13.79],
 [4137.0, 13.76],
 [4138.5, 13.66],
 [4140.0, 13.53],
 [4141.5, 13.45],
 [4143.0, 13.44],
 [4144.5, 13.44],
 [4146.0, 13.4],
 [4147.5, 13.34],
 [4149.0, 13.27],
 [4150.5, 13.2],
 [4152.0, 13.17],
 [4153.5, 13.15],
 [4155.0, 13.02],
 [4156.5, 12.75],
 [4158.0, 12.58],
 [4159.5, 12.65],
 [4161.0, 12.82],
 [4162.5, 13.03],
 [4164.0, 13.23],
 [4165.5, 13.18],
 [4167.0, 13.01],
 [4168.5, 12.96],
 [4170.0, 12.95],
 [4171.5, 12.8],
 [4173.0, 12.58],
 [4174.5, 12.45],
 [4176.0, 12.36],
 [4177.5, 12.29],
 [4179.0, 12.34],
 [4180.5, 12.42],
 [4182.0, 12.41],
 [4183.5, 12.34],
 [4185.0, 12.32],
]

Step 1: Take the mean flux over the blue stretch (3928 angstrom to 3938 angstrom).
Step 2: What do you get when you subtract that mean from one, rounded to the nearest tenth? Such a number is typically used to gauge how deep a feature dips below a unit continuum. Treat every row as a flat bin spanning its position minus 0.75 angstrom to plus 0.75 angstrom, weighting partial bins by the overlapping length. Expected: -14.4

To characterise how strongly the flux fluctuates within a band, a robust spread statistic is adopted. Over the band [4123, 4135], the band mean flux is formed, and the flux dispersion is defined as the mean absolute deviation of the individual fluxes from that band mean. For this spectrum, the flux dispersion 0.21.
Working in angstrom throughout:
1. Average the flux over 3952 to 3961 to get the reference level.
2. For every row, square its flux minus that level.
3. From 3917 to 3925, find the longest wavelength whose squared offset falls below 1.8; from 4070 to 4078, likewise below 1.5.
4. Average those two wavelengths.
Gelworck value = 4000.5 angstrom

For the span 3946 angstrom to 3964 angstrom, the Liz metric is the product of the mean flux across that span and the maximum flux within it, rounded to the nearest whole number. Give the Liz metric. 247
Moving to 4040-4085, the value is 222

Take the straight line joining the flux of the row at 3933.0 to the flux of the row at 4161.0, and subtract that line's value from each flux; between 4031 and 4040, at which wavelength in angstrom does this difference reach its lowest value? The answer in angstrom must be 4032.0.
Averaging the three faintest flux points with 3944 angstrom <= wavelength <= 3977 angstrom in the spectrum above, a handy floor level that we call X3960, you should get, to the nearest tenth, 15.2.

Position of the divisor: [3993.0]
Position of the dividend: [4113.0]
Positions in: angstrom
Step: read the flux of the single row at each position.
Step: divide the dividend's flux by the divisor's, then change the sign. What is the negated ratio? -1.03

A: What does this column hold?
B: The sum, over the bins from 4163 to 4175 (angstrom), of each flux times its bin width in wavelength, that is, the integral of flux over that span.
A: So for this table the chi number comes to 155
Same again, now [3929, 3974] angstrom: 712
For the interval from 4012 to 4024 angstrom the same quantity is 170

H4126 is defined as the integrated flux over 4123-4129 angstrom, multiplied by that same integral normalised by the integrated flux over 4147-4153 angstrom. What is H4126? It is 87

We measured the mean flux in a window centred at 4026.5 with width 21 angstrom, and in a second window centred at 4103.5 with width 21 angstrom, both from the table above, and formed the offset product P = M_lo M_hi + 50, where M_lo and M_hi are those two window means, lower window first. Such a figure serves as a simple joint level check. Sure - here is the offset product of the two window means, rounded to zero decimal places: 264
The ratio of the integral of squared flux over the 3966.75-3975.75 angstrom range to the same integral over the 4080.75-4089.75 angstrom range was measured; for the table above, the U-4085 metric 1.18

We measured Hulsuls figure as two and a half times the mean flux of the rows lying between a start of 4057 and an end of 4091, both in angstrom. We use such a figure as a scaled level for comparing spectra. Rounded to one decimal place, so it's 36.9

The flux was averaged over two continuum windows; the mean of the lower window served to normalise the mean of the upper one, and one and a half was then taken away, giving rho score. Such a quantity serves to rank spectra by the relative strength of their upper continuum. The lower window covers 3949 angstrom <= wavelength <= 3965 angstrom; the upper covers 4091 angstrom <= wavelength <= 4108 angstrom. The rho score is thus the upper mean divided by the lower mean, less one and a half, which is -0.52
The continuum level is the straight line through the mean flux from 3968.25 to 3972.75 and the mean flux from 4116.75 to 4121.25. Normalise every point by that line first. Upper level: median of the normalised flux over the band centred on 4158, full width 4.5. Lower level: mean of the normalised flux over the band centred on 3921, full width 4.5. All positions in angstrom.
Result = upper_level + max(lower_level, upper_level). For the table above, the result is 1.86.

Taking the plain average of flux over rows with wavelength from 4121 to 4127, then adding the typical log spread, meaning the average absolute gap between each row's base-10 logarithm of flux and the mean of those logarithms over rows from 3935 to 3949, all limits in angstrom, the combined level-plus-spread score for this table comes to 14.0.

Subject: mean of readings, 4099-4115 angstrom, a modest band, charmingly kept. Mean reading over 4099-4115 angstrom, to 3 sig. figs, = 15.0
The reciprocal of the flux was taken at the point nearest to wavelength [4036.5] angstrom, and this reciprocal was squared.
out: 0.0048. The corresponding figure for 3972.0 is 0.0037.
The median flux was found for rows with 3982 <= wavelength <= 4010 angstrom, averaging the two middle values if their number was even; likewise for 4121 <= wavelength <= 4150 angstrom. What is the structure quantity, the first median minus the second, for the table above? 1.2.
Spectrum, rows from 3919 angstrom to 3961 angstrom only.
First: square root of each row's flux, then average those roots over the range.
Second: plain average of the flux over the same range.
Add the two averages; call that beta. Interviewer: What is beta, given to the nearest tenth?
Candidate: 19.5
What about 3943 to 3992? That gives 19.6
